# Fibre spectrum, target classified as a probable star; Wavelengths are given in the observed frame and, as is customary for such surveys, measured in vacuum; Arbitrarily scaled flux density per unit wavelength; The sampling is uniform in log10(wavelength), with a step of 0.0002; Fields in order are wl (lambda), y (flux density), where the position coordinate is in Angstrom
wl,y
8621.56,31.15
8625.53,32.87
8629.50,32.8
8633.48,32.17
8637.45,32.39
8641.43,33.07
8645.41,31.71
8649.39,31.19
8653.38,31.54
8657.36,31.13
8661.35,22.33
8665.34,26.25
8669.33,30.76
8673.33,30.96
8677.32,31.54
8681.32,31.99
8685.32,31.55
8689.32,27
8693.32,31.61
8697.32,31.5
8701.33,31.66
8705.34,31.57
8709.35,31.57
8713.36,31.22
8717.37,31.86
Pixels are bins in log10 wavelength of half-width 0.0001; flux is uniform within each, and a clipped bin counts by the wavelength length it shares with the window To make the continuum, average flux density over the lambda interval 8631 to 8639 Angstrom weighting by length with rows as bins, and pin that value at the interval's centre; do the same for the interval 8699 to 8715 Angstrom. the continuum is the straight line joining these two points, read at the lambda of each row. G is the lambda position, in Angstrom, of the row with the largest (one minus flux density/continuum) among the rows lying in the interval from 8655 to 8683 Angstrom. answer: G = 8661.35 Angstrom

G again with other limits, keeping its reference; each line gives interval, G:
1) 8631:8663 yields 8661.35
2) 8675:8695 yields 8689.32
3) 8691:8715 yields 8713.36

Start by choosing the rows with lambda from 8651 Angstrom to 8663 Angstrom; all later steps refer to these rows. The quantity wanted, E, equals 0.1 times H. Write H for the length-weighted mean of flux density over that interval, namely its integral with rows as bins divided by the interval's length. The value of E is 2.86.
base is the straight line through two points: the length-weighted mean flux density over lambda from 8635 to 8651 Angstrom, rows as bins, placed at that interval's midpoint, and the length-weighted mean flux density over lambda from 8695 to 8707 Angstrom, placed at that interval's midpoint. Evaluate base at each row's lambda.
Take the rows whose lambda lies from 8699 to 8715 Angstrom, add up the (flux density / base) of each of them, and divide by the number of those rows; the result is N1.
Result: 1.00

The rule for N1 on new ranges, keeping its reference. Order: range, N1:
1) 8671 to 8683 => 0.99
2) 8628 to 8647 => 1.01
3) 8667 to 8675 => 0.97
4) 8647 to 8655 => 0.98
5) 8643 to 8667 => 0.91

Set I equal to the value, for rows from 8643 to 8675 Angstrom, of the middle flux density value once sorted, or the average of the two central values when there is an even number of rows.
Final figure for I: 31.0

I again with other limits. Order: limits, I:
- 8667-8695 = 31.5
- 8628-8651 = 32.3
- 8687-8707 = 31.6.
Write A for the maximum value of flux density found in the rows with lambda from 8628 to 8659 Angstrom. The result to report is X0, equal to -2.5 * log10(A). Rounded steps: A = 33.07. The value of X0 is -3.80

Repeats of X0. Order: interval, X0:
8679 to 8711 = -3.76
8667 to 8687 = -3.76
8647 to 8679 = -3.75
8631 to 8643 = -3.80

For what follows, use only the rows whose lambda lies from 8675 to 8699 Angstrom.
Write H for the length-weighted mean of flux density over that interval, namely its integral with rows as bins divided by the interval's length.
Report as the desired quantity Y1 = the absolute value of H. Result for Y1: 30.9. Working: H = 30.9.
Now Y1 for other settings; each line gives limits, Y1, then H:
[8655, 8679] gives 28.8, 28.8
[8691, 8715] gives 31.5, 31.5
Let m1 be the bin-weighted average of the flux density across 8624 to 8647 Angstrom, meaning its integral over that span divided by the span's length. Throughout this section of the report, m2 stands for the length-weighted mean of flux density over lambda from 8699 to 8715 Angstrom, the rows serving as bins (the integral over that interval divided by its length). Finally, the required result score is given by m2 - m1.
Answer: -1.0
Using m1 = 32.5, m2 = 31.5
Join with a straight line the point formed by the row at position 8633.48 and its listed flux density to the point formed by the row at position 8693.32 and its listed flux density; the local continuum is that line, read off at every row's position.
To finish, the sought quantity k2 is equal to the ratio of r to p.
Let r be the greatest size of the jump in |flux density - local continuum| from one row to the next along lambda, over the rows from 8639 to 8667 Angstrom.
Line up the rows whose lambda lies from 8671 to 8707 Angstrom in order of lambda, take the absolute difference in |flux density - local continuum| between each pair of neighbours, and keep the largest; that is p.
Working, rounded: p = 4.65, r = 8.8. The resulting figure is 1.9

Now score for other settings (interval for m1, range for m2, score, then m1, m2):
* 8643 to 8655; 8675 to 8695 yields -0.8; 31.5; 30.7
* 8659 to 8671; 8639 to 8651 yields 5.6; 26.5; 32.0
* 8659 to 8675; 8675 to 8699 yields 3.3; 27.6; 30.9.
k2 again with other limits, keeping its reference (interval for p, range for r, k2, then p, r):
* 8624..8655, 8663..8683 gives 6.3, 0.72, 4.5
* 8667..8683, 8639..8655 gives 1.0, 0.62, 0.6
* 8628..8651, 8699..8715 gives 0.1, 0.72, 0.1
